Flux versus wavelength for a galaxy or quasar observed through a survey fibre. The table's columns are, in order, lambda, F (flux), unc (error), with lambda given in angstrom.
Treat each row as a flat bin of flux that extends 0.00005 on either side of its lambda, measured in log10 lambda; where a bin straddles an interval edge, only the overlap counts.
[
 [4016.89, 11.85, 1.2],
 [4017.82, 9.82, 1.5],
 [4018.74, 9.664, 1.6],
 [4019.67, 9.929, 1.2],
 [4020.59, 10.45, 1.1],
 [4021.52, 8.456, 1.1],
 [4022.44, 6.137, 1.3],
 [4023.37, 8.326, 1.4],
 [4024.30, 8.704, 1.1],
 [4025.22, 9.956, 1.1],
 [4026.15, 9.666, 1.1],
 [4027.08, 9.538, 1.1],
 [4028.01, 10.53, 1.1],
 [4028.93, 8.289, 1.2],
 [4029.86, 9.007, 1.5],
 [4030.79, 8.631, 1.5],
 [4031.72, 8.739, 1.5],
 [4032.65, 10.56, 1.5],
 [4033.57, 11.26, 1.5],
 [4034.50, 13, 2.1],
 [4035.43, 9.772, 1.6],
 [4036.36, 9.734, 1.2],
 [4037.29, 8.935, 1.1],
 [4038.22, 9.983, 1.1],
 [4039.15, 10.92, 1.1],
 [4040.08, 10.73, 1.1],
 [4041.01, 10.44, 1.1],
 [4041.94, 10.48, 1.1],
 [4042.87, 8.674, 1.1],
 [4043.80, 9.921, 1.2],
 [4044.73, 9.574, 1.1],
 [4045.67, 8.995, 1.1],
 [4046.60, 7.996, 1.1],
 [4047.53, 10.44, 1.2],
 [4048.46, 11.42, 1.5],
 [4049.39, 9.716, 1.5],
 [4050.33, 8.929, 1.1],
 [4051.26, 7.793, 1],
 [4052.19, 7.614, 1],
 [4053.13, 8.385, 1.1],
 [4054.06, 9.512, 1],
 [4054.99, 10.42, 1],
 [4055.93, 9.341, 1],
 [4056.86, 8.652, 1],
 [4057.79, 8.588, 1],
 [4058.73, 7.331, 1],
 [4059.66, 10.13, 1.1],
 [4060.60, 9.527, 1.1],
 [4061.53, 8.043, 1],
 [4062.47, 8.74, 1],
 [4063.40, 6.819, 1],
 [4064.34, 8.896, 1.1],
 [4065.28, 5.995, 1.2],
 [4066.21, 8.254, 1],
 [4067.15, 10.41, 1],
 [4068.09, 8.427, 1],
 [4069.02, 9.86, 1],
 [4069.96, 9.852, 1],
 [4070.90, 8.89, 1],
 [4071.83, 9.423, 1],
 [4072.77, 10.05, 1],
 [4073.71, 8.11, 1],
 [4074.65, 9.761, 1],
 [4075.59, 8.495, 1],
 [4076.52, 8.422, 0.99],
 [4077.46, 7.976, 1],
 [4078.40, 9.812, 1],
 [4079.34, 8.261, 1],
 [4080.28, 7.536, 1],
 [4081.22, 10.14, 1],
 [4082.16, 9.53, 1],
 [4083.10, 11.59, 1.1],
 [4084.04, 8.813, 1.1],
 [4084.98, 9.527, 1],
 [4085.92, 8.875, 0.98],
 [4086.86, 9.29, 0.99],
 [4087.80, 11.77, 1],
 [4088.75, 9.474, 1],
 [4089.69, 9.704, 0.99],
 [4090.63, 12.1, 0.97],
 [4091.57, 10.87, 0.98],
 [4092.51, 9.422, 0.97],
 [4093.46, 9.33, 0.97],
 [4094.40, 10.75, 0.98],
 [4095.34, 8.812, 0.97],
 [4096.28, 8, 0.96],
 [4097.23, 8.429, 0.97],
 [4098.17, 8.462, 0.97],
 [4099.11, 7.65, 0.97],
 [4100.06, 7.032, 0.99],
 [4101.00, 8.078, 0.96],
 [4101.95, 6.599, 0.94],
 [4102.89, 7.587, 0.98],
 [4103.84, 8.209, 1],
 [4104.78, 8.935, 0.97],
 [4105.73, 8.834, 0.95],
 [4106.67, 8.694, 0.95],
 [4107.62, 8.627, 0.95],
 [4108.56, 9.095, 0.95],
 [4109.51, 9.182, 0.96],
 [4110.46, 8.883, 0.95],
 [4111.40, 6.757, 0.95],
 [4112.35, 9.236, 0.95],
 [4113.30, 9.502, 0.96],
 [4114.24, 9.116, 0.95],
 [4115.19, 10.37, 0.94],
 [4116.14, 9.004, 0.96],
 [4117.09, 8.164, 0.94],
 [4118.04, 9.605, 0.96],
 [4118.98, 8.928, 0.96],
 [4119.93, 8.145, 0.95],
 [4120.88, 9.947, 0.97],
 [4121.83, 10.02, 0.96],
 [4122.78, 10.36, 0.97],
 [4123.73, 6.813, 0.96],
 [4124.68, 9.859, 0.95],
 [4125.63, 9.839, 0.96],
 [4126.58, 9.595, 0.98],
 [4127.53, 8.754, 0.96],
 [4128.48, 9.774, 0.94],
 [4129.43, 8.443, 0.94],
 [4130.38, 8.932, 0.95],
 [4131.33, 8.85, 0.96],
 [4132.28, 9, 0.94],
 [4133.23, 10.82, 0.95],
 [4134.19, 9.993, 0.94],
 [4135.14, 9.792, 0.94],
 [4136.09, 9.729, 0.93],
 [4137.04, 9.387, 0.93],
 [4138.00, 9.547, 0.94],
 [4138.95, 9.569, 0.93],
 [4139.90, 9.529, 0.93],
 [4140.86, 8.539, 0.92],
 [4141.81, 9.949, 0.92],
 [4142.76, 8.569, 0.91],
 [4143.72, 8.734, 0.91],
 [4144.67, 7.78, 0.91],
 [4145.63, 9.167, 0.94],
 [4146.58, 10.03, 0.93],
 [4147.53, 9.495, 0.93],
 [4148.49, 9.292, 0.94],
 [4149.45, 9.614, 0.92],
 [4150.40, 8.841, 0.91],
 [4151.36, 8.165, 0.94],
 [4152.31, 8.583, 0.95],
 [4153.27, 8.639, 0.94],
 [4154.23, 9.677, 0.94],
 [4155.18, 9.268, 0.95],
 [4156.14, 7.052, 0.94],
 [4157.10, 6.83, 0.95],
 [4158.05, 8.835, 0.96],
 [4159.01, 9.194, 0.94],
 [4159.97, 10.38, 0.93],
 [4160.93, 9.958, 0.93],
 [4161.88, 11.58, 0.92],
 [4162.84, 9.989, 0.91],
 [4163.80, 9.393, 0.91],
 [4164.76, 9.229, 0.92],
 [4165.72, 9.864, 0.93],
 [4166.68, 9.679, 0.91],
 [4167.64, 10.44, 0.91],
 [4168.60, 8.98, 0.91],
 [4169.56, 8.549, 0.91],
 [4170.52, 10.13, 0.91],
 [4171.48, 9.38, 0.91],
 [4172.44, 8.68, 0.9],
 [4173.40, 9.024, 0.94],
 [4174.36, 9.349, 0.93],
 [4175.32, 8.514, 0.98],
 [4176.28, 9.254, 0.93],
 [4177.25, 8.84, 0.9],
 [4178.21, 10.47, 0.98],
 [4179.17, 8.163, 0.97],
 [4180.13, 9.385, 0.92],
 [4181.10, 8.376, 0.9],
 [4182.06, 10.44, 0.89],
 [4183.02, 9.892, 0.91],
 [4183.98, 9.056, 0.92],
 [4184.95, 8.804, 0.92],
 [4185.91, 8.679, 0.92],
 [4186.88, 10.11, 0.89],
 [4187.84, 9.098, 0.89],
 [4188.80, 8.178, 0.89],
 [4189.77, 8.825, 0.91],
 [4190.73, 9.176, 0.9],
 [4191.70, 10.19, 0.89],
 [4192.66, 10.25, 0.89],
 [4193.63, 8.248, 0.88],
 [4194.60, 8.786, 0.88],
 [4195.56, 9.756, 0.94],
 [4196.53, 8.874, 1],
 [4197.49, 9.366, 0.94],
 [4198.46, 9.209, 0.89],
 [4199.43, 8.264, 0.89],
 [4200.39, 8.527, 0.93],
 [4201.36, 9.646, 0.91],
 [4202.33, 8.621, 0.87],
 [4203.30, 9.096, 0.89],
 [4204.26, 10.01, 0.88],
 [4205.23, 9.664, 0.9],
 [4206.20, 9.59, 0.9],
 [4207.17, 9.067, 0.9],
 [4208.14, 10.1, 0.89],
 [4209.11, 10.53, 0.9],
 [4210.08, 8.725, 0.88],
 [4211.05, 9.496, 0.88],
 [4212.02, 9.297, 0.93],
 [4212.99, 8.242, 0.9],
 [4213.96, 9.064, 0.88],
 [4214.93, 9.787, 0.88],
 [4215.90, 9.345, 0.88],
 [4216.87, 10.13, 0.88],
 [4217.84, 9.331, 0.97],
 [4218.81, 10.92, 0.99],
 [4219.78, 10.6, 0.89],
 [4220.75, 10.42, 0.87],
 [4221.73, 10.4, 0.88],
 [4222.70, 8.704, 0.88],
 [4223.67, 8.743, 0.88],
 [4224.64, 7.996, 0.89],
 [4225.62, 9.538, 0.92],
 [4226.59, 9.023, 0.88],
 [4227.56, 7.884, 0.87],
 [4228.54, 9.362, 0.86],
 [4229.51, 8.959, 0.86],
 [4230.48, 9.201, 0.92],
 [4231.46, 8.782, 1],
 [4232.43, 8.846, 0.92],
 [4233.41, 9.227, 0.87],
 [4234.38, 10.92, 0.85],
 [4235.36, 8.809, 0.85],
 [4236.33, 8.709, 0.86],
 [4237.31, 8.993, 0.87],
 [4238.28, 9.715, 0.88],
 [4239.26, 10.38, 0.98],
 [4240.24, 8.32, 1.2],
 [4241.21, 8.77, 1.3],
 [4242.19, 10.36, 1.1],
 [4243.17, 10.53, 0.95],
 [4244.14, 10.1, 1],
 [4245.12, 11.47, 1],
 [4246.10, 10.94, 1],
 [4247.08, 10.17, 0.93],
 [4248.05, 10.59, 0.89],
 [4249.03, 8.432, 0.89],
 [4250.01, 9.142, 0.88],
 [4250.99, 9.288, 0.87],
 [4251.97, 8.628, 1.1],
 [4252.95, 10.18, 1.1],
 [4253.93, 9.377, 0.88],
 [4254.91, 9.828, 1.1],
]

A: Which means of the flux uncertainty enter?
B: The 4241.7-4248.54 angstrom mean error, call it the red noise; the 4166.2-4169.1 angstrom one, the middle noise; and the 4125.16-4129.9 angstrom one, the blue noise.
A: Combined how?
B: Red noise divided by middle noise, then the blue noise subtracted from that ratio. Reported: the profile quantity 0.12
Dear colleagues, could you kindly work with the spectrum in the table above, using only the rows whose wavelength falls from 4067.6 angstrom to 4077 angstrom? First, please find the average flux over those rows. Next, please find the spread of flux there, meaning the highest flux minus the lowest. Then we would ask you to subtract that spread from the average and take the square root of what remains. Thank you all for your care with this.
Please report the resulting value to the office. 2.68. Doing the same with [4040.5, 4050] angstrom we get 2.52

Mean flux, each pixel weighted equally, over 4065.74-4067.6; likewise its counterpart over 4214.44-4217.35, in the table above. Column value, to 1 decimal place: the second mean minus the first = 0.4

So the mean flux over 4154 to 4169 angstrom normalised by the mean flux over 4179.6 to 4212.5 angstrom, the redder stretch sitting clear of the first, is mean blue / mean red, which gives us 1.01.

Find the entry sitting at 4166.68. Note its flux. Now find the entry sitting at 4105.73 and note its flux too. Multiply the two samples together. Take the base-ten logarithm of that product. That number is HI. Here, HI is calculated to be 1.93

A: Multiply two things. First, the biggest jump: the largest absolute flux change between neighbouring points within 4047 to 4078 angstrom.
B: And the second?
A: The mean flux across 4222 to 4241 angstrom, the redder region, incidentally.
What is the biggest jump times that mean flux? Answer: 26.3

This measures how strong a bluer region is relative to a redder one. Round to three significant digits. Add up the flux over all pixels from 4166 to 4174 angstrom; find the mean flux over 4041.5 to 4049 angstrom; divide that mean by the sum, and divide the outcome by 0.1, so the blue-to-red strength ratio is 1.29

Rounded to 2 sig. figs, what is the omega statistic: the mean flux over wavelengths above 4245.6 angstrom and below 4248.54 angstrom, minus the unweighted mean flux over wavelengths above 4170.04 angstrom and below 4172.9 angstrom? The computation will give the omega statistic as 1.2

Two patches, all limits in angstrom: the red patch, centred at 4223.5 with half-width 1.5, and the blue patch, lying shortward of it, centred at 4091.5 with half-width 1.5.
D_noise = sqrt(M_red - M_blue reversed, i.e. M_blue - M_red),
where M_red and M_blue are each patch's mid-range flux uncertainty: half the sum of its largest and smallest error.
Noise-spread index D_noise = 0.30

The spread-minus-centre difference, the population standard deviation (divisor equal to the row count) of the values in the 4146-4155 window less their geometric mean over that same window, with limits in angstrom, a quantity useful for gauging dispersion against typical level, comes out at -8.5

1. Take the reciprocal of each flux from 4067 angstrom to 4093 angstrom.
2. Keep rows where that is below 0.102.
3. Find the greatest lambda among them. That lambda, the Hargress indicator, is 4091.57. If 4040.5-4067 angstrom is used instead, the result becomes 4059.66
